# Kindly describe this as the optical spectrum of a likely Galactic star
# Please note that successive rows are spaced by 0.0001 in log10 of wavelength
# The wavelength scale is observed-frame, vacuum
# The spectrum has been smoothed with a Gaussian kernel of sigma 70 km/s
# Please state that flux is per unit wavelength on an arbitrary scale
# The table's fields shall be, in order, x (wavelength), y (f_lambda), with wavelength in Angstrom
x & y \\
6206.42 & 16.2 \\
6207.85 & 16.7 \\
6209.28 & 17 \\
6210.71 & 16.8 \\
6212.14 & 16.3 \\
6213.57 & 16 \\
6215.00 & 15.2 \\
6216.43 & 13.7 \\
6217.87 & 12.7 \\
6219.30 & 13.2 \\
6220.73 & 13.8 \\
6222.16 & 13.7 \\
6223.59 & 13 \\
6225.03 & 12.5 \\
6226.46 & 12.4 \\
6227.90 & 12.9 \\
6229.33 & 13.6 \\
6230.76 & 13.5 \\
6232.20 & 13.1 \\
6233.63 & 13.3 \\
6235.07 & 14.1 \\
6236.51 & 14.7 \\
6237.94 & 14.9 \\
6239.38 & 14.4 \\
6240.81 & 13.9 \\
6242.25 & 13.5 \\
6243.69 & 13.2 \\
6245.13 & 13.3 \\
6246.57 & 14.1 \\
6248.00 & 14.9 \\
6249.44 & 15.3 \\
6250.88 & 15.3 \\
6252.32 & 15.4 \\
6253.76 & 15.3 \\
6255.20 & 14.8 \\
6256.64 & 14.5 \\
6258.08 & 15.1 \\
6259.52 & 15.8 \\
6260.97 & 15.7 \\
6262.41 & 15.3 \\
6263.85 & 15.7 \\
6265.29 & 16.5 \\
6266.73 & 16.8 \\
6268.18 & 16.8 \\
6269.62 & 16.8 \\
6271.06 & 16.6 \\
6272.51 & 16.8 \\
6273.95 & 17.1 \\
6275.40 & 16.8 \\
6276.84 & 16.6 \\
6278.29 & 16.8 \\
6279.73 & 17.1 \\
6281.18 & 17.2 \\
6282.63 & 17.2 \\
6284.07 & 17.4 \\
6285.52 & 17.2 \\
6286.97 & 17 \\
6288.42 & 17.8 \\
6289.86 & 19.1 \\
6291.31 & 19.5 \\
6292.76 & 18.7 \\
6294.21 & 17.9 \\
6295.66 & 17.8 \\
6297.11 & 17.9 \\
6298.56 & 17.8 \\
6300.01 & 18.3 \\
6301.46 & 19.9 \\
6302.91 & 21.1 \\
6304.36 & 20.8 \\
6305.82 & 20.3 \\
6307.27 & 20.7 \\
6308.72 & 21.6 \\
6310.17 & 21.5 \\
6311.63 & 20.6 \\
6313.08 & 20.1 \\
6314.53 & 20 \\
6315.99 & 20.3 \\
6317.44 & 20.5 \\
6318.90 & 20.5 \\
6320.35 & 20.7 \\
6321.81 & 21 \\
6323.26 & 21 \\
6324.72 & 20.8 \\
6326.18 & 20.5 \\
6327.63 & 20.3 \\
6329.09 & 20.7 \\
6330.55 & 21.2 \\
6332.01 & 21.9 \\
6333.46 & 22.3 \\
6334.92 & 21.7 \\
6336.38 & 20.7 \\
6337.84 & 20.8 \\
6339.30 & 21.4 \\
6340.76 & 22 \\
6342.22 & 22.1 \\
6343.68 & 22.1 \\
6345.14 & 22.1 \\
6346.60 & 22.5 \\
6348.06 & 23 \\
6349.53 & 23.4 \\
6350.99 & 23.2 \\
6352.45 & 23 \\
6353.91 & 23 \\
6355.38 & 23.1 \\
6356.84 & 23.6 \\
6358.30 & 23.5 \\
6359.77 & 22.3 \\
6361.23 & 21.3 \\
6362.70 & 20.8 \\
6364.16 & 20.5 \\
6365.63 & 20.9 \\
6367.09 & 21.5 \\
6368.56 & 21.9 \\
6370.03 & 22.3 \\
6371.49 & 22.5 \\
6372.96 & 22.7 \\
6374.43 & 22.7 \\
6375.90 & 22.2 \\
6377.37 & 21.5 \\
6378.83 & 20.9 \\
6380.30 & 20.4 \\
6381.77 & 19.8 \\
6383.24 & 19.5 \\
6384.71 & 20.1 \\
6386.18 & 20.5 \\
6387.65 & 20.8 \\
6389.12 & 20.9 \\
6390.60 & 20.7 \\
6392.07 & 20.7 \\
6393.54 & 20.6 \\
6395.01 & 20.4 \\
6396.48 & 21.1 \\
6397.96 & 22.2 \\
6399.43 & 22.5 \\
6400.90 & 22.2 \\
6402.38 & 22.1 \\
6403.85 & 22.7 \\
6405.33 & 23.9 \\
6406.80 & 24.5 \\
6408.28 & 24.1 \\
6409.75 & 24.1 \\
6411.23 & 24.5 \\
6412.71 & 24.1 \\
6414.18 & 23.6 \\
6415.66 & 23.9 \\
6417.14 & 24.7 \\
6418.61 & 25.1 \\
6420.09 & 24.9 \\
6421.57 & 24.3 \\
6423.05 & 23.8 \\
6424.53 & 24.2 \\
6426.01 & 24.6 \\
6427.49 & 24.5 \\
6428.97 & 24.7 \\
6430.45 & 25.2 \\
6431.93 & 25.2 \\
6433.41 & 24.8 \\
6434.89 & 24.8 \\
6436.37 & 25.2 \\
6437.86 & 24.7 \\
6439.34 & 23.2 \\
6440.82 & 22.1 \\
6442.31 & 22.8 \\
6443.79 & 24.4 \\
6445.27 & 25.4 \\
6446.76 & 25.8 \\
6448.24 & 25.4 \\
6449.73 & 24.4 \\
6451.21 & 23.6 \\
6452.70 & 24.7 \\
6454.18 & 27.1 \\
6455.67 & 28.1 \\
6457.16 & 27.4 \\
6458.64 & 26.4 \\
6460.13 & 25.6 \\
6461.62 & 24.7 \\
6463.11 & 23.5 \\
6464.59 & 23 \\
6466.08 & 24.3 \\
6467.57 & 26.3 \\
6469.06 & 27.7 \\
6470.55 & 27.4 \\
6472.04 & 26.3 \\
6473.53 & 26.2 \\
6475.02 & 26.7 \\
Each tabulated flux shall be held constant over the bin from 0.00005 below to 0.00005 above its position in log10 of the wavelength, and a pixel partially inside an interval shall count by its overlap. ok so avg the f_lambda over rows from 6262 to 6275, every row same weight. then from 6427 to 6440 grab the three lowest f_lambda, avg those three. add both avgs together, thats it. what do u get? 41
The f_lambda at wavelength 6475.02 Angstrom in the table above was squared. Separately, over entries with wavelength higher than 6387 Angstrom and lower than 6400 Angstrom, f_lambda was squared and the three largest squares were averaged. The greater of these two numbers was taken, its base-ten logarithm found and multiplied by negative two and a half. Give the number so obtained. -7.13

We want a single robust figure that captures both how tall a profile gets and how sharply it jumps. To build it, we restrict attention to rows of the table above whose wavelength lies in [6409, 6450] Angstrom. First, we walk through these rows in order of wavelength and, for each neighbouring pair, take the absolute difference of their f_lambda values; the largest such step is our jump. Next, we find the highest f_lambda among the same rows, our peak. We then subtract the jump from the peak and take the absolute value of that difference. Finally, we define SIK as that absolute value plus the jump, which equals 26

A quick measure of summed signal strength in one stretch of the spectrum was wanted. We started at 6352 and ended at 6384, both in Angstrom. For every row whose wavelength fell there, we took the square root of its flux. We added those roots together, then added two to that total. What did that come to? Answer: 105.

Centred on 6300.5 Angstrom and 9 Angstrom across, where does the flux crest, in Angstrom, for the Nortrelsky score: 6302.91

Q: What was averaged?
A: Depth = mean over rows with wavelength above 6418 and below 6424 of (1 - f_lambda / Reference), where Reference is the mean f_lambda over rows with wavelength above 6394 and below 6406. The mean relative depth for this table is -0.11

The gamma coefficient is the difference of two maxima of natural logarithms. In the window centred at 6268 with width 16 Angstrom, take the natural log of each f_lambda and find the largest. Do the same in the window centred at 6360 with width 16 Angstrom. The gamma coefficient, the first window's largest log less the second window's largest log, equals -0.32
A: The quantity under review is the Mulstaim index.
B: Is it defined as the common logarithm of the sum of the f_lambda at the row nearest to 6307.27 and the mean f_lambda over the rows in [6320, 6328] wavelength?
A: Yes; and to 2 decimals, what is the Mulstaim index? 1.62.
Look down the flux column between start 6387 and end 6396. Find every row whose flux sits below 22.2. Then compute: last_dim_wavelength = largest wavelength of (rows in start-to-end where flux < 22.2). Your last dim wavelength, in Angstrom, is 6395.01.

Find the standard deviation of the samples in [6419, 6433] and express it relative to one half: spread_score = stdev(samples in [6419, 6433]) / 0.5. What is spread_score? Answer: 0.9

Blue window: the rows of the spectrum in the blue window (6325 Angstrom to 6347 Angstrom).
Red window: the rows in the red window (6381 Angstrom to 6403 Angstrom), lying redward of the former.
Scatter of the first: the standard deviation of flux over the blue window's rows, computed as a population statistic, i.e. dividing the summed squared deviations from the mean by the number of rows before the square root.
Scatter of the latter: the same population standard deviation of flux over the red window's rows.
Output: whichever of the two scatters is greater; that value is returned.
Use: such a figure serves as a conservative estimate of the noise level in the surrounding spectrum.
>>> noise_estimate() 0.89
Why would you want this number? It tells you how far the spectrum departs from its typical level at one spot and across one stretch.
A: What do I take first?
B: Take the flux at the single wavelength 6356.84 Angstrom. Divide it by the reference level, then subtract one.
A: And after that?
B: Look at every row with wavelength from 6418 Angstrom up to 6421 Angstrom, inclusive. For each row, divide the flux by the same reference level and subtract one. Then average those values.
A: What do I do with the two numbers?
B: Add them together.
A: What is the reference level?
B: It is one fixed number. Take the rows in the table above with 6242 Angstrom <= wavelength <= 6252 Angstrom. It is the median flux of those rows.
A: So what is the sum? 1.4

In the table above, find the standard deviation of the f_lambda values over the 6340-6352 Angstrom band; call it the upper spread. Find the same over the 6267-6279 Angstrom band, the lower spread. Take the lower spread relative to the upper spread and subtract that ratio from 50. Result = 49.7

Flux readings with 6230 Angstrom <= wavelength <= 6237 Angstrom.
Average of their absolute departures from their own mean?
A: 0.53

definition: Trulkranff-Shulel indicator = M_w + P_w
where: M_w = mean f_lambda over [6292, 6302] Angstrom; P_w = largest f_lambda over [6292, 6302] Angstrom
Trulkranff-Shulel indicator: 38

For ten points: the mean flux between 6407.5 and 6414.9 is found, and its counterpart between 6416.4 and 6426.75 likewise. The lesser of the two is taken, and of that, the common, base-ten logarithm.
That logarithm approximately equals 1.38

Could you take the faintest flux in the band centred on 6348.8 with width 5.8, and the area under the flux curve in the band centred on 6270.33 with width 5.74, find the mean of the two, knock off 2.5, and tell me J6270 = 57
